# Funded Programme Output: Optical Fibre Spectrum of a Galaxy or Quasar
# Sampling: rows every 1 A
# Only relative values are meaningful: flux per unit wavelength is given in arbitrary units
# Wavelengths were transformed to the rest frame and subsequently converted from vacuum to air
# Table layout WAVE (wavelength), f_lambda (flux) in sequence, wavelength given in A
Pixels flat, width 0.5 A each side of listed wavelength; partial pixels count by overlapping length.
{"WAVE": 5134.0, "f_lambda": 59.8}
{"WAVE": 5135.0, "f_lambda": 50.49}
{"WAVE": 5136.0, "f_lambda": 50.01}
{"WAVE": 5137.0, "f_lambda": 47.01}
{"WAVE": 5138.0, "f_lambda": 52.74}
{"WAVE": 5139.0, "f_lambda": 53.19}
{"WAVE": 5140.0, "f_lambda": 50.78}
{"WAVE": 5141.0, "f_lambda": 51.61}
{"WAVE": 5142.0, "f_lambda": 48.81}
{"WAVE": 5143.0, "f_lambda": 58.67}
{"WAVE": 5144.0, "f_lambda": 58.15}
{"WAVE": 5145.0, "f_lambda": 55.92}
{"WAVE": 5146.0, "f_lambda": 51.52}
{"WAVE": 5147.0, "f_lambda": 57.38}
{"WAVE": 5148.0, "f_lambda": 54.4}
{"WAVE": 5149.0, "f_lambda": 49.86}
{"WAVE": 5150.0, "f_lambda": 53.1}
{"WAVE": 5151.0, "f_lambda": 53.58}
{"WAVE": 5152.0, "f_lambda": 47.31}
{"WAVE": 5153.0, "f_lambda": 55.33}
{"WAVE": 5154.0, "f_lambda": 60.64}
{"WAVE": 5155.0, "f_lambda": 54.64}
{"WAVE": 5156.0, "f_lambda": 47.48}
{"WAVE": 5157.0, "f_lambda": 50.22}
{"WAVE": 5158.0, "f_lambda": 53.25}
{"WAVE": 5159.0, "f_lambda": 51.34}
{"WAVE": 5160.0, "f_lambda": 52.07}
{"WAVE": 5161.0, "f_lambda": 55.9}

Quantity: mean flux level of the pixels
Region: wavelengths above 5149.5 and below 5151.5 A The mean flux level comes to 53.3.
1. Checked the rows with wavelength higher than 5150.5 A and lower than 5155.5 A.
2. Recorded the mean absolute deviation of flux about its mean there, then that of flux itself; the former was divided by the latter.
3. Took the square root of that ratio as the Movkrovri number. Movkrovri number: 0.238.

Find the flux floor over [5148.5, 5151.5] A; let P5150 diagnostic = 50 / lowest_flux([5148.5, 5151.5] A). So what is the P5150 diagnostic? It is 1.00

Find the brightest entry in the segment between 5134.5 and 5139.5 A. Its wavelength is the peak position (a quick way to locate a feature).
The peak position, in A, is 5139.0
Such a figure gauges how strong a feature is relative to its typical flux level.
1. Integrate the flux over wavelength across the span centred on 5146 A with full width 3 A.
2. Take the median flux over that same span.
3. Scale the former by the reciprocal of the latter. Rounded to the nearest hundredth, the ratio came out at 2.95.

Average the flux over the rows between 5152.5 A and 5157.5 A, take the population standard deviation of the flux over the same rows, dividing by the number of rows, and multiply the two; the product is 243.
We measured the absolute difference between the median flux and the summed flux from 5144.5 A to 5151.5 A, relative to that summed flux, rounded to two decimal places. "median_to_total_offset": 0.86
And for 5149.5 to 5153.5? 0.75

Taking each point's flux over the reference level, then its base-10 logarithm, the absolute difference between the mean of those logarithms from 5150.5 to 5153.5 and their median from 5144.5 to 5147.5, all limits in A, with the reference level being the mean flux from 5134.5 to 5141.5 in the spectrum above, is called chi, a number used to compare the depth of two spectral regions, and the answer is 0.032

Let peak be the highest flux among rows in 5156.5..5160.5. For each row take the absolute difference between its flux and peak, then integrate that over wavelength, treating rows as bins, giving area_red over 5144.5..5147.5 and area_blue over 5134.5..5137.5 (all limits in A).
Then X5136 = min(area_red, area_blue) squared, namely 73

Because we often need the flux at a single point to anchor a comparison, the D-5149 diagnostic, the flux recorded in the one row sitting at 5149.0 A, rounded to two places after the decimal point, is 49.86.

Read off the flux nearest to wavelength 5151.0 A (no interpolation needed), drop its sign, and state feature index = 53.6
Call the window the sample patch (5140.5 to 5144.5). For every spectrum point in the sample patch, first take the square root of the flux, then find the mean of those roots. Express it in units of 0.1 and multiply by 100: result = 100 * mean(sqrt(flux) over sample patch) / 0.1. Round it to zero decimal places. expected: 7364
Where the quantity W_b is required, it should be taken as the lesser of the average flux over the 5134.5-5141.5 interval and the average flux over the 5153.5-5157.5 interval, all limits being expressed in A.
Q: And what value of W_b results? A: 50.8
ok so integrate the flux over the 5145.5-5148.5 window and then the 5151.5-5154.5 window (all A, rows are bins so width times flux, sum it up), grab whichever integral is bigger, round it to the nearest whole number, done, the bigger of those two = 163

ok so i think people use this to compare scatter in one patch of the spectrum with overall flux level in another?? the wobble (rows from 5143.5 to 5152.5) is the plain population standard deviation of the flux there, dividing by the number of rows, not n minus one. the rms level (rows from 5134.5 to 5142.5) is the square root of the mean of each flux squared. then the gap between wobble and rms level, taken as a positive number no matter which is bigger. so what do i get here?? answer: 47.3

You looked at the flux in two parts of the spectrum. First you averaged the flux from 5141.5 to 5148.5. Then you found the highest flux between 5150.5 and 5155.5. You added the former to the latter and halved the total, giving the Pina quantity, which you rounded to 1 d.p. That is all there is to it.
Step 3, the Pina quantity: 57.8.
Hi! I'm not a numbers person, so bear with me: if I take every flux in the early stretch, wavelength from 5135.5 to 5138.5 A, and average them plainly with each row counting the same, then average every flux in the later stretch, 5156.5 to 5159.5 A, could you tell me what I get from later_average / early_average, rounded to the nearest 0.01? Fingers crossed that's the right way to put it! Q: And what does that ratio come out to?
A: 1.03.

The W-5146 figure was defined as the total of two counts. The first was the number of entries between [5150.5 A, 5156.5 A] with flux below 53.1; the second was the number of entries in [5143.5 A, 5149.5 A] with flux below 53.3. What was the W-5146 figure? 4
